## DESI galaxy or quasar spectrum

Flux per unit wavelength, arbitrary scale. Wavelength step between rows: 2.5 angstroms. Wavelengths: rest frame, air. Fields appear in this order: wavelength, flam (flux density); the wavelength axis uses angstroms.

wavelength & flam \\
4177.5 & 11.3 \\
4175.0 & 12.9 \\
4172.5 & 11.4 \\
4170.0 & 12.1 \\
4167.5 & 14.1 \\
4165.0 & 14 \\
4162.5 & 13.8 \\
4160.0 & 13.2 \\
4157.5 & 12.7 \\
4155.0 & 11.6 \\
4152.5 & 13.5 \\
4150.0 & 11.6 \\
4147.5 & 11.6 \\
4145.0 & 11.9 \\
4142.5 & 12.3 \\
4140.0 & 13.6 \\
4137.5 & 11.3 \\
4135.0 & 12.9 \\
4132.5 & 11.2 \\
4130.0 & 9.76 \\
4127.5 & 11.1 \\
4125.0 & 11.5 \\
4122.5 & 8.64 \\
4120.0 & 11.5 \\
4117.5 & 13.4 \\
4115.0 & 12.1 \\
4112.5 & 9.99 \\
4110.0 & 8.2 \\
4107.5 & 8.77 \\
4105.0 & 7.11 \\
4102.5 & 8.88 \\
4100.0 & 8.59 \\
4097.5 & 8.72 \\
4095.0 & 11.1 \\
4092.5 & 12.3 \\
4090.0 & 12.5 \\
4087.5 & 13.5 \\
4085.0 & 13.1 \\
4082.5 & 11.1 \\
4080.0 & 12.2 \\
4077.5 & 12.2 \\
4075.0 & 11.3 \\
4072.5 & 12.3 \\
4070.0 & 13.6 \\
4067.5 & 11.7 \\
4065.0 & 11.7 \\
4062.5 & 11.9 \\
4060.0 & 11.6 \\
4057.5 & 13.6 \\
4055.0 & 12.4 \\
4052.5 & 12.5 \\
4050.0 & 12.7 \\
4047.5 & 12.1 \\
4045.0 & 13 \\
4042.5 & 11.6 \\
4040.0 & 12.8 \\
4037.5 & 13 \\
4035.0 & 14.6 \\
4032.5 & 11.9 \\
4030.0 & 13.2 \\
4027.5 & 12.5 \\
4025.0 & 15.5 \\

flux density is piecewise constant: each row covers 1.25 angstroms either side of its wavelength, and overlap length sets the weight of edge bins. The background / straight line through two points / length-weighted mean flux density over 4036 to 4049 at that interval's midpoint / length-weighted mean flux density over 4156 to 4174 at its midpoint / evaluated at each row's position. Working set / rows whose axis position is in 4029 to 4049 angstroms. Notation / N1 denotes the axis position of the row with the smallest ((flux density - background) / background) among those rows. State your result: 4042.5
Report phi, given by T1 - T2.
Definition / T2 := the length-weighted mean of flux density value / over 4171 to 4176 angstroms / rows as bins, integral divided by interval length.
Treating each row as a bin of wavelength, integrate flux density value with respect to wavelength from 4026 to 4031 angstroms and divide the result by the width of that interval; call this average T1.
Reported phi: 0.9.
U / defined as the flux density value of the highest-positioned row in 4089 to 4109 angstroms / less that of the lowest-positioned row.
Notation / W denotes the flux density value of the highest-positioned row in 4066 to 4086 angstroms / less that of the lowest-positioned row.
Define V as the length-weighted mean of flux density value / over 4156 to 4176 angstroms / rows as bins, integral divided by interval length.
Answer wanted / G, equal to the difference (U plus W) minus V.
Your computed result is -15.3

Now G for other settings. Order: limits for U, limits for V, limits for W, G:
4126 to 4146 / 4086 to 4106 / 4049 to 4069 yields -10.6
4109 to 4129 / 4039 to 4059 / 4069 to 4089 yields -9.8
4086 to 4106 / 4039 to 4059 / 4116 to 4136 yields -19.5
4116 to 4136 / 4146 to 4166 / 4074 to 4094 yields -12.2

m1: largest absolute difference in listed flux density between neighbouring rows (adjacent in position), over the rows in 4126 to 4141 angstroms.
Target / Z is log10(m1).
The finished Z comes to 0.36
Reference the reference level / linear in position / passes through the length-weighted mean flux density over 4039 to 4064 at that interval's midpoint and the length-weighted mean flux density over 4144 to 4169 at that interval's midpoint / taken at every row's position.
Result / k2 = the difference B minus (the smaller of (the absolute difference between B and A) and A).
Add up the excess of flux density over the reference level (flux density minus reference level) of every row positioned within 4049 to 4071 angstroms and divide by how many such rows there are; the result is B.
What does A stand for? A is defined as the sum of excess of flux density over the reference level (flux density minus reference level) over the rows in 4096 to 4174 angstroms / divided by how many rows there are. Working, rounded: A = -1.4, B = 0.0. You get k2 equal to 1.4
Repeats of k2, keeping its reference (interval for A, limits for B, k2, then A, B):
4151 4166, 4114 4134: -1.9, 0.3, -1.5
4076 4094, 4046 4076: 0.0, -0.1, -0.2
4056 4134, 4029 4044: 1.9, -1.4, 0.5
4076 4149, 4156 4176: 1.8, -1.6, 0.2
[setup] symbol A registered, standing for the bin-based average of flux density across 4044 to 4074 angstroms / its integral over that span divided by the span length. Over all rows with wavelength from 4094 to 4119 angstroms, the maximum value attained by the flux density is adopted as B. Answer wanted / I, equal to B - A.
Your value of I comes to 1.0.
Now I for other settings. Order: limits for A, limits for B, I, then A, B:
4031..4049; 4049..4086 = 0.9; 12.7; 13.6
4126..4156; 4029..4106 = 2.7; 11.9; 14.6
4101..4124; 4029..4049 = 4.8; 9.8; 14.6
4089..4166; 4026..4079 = 3.3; 11.3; 14.6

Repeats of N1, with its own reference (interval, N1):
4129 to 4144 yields 4130.0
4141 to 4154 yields 4150.0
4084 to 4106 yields 4105.0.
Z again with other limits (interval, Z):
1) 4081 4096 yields 0.30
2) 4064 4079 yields 0.28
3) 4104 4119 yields 0.32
